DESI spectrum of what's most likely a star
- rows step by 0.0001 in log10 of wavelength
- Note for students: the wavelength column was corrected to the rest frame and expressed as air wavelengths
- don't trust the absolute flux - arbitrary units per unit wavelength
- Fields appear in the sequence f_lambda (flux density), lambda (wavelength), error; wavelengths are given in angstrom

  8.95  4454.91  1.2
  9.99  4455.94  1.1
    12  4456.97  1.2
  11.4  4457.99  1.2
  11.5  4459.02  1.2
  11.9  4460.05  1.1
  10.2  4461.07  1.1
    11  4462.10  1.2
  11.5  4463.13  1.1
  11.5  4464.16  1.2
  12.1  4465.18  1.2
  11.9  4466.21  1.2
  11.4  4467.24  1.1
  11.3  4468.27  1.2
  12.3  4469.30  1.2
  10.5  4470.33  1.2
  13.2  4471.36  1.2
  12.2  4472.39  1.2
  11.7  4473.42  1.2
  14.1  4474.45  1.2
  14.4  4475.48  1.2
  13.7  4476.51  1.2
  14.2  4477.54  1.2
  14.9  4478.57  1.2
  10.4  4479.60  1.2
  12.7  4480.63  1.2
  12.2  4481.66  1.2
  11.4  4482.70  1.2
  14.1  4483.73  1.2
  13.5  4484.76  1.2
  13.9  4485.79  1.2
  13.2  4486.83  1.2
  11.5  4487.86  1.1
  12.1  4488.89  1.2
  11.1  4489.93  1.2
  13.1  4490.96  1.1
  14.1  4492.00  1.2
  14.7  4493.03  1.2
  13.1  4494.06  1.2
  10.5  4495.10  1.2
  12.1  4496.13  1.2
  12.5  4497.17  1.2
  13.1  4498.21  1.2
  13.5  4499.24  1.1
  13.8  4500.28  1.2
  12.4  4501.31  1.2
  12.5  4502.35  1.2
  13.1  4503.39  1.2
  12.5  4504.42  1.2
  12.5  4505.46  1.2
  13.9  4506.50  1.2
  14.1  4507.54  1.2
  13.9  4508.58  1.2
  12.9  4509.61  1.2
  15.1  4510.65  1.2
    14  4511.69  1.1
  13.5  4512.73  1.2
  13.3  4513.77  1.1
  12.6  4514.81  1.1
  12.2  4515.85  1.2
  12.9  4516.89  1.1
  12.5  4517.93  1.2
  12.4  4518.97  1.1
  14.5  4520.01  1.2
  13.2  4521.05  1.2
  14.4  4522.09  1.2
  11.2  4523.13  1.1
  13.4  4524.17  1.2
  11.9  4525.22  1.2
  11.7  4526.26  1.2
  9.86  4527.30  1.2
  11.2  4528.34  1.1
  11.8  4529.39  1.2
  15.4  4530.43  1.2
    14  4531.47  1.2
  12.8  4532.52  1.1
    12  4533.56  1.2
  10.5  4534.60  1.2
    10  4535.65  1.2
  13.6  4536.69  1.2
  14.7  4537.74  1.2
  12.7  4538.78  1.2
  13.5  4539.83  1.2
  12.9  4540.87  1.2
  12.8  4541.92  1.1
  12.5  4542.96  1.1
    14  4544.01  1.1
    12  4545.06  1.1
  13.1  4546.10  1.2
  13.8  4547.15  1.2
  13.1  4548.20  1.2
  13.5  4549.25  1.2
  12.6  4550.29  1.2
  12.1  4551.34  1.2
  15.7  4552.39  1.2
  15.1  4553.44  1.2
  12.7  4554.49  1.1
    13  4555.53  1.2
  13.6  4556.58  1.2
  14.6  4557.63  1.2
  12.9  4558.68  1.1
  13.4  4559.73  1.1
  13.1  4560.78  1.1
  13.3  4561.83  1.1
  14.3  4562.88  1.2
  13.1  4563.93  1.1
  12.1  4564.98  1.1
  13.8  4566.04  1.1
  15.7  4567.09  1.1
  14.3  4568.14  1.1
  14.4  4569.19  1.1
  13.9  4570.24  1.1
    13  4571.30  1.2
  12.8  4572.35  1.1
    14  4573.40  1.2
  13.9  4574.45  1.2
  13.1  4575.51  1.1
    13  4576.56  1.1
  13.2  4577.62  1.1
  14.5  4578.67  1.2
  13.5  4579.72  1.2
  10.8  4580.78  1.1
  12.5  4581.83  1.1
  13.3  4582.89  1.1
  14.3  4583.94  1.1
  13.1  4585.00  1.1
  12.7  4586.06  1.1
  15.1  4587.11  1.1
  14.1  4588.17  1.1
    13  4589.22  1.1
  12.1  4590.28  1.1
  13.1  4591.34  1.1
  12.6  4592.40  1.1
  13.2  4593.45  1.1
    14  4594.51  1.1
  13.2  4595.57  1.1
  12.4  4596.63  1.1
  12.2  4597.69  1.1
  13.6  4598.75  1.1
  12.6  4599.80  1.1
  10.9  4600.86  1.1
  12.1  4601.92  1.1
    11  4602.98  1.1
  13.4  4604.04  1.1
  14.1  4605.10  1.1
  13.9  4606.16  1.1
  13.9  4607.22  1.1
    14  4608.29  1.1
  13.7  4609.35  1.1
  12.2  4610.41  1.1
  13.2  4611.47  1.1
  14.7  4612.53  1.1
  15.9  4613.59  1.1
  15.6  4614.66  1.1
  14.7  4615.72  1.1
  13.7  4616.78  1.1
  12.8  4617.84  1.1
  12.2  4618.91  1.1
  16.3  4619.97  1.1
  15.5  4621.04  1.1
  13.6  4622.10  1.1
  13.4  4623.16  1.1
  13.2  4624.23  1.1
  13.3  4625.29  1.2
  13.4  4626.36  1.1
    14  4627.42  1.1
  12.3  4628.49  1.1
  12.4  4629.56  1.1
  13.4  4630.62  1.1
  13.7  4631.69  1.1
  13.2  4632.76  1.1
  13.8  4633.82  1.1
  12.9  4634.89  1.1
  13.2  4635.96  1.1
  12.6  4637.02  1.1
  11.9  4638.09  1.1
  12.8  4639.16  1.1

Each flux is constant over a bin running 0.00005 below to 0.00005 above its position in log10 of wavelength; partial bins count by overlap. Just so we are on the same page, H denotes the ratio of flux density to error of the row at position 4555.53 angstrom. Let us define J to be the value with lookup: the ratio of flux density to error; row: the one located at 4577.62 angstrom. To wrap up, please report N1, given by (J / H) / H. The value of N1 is 0.102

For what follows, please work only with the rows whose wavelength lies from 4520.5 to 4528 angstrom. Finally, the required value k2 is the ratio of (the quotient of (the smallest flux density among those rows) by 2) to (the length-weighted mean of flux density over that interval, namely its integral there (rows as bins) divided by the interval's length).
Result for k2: 0.40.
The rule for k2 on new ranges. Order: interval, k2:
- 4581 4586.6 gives 0.48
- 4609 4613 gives 0.45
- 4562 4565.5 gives 0.46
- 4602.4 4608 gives 0.41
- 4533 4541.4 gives 0.40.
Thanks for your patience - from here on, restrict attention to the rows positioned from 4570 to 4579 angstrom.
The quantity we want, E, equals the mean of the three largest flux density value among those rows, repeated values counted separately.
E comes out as 14.1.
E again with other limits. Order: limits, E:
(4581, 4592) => 14.5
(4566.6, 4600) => 15.1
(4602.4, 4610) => 14.0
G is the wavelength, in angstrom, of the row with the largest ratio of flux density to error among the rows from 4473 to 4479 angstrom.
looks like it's 4478.57 angstrom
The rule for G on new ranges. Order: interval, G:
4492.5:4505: 4499.24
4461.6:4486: 4478.57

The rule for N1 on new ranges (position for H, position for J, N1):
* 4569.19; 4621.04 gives 0.082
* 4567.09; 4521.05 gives 0.054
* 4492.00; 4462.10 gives 0.066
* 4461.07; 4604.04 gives 0.142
